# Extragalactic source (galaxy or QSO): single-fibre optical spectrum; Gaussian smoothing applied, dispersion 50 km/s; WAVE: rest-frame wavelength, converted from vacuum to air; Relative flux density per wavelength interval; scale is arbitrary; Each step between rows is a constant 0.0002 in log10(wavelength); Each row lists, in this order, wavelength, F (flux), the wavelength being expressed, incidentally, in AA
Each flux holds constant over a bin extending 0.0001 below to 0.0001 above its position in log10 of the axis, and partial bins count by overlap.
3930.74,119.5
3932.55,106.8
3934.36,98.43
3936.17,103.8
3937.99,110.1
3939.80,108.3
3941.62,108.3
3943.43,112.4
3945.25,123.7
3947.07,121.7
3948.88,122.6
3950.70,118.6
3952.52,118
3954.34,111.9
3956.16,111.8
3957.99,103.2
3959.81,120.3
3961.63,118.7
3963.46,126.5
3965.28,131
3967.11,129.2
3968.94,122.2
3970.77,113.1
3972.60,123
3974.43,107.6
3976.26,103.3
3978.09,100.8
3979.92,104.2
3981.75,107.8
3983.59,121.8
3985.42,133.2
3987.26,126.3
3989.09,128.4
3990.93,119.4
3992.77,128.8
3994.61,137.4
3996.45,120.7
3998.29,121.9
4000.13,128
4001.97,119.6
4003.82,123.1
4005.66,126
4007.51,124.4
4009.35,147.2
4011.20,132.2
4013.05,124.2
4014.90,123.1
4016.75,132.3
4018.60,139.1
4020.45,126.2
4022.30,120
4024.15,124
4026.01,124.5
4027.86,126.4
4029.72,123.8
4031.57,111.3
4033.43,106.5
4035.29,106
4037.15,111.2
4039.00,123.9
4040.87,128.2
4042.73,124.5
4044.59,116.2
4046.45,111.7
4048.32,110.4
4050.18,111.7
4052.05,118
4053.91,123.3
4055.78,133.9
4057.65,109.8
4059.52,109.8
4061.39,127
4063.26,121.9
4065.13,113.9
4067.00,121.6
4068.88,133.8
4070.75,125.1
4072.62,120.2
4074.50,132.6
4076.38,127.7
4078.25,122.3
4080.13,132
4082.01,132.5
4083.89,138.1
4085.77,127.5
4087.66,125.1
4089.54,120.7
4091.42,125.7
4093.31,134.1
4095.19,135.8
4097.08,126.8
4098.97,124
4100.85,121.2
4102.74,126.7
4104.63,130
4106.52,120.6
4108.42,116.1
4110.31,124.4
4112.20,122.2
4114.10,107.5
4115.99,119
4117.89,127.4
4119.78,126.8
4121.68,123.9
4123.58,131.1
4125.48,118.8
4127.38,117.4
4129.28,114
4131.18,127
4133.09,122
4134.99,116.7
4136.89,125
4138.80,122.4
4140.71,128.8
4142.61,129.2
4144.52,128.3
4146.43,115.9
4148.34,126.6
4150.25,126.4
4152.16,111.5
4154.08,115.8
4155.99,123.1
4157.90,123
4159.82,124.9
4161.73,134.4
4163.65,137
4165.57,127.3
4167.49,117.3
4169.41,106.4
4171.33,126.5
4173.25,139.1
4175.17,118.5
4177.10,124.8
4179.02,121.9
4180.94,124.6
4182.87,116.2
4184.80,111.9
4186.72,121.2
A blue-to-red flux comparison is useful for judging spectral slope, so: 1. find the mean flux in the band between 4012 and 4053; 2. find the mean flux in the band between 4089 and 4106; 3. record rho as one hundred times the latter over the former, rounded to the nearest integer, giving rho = 106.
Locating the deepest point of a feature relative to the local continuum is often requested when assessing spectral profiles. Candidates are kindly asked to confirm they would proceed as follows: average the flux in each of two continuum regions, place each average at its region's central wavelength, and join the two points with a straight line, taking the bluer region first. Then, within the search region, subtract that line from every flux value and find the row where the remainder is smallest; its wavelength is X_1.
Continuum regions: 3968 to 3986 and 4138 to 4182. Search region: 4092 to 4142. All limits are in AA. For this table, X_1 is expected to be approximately 4114.10 AA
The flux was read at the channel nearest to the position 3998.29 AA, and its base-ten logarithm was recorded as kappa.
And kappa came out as 2.09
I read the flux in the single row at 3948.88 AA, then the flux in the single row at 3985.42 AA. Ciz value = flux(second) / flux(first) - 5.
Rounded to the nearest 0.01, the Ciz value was -3.91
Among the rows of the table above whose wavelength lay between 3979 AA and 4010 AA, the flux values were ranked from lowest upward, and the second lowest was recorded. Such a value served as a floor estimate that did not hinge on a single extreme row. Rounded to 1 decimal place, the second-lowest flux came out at 107.8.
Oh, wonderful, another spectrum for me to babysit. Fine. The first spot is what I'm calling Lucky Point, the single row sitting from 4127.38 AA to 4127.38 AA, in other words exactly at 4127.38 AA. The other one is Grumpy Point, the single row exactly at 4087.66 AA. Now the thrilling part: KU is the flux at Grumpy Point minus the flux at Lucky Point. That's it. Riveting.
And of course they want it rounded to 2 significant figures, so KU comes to 7.7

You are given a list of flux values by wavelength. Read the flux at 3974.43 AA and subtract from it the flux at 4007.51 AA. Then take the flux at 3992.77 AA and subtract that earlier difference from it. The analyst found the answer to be 146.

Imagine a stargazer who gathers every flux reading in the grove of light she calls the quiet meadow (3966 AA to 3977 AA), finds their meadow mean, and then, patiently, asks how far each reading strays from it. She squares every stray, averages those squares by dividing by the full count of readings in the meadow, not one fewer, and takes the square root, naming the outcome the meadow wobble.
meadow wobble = 9.1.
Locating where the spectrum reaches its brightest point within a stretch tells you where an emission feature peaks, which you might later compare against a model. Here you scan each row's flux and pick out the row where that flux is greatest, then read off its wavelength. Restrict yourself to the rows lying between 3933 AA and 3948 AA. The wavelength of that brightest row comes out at 3945.25 AA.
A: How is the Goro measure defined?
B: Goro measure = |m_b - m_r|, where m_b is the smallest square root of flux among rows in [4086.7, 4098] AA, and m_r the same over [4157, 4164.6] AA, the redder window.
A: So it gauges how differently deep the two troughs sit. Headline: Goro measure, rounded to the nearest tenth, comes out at 0.1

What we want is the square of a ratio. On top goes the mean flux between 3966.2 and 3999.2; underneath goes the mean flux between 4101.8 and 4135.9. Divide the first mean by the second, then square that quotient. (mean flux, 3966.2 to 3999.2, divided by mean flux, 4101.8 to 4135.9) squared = 0.96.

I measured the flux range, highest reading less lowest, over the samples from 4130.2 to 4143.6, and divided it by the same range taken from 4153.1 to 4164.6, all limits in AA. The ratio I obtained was 0.59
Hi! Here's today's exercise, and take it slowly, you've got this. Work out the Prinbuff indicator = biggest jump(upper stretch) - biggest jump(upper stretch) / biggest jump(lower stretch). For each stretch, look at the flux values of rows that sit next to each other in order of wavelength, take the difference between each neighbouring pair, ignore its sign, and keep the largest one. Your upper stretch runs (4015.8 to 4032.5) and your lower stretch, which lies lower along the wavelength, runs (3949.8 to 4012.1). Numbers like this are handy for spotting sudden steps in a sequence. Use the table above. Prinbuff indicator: 12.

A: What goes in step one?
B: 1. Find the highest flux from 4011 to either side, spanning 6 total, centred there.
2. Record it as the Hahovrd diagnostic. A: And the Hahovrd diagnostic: 147.2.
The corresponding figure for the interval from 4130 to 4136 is 127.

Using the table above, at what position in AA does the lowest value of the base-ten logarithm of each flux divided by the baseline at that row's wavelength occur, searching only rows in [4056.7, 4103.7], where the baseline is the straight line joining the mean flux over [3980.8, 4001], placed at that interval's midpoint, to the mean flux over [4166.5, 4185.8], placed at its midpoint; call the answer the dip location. 4057.65 AA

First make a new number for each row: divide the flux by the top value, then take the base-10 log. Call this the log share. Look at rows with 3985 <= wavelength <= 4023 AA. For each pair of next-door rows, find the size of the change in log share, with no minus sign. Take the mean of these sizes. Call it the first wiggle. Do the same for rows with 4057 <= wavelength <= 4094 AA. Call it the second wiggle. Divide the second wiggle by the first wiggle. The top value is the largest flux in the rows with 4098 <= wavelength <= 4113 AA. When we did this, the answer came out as 0.92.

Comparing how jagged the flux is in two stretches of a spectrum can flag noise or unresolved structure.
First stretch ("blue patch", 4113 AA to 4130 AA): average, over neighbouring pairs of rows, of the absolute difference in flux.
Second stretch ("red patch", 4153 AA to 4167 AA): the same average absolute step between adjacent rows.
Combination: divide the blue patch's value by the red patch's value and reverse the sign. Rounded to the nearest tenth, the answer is -1.2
